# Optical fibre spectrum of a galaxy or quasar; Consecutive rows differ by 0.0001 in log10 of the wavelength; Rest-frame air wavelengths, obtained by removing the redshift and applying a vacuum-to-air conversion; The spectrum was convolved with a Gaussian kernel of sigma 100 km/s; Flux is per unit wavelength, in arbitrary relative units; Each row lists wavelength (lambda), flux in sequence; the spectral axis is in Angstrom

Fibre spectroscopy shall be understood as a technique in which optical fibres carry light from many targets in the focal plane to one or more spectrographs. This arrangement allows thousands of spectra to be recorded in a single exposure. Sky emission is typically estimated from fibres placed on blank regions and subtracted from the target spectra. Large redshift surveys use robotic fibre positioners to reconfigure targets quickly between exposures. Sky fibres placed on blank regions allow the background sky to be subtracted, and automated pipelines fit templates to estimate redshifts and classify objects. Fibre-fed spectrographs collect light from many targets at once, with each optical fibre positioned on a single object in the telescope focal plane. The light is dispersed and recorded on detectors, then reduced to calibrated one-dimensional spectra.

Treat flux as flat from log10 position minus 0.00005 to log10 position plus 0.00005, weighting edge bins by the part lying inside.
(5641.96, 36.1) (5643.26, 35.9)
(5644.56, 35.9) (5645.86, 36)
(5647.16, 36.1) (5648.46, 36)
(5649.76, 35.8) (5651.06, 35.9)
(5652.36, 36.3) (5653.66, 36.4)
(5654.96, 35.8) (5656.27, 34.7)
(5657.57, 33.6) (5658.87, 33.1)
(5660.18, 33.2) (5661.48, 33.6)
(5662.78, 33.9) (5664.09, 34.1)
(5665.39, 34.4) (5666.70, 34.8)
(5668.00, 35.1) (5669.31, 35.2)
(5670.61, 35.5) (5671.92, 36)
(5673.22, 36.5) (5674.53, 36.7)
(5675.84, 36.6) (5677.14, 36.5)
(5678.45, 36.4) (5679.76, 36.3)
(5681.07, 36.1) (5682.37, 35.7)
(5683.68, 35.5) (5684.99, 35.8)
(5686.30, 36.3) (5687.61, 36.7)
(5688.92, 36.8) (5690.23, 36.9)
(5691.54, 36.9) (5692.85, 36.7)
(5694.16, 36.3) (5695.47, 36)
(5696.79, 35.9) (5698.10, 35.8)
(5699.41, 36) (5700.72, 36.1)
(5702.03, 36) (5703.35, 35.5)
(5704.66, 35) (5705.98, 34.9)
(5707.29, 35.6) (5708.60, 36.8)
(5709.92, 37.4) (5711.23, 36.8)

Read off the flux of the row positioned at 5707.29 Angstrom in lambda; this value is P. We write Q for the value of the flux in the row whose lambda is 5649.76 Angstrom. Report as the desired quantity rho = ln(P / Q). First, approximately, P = 35.6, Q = 35.8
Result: -0.006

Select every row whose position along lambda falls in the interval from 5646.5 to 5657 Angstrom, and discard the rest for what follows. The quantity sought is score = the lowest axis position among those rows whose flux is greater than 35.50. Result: 5647.16 Angstrom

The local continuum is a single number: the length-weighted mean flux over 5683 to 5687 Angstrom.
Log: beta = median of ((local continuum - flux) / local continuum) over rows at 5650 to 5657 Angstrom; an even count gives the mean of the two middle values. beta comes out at -0.002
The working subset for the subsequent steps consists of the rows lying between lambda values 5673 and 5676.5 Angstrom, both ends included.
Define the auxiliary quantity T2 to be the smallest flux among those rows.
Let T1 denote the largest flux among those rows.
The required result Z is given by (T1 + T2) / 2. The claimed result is 36.6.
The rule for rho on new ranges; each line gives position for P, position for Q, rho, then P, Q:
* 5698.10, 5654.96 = 0.000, 35.8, 35.8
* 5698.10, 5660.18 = 0.075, 35.8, 33.2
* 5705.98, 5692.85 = -0.050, 34.9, 36.7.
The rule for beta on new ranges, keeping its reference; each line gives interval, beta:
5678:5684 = -0.007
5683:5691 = -0.018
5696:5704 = -0.003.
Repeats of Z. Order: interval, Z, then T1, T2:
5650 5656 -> 36.1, 36.4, 35.8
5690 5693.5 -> 36.8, 36.9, 36.7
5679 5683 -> 36.0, 36.3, 35.7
